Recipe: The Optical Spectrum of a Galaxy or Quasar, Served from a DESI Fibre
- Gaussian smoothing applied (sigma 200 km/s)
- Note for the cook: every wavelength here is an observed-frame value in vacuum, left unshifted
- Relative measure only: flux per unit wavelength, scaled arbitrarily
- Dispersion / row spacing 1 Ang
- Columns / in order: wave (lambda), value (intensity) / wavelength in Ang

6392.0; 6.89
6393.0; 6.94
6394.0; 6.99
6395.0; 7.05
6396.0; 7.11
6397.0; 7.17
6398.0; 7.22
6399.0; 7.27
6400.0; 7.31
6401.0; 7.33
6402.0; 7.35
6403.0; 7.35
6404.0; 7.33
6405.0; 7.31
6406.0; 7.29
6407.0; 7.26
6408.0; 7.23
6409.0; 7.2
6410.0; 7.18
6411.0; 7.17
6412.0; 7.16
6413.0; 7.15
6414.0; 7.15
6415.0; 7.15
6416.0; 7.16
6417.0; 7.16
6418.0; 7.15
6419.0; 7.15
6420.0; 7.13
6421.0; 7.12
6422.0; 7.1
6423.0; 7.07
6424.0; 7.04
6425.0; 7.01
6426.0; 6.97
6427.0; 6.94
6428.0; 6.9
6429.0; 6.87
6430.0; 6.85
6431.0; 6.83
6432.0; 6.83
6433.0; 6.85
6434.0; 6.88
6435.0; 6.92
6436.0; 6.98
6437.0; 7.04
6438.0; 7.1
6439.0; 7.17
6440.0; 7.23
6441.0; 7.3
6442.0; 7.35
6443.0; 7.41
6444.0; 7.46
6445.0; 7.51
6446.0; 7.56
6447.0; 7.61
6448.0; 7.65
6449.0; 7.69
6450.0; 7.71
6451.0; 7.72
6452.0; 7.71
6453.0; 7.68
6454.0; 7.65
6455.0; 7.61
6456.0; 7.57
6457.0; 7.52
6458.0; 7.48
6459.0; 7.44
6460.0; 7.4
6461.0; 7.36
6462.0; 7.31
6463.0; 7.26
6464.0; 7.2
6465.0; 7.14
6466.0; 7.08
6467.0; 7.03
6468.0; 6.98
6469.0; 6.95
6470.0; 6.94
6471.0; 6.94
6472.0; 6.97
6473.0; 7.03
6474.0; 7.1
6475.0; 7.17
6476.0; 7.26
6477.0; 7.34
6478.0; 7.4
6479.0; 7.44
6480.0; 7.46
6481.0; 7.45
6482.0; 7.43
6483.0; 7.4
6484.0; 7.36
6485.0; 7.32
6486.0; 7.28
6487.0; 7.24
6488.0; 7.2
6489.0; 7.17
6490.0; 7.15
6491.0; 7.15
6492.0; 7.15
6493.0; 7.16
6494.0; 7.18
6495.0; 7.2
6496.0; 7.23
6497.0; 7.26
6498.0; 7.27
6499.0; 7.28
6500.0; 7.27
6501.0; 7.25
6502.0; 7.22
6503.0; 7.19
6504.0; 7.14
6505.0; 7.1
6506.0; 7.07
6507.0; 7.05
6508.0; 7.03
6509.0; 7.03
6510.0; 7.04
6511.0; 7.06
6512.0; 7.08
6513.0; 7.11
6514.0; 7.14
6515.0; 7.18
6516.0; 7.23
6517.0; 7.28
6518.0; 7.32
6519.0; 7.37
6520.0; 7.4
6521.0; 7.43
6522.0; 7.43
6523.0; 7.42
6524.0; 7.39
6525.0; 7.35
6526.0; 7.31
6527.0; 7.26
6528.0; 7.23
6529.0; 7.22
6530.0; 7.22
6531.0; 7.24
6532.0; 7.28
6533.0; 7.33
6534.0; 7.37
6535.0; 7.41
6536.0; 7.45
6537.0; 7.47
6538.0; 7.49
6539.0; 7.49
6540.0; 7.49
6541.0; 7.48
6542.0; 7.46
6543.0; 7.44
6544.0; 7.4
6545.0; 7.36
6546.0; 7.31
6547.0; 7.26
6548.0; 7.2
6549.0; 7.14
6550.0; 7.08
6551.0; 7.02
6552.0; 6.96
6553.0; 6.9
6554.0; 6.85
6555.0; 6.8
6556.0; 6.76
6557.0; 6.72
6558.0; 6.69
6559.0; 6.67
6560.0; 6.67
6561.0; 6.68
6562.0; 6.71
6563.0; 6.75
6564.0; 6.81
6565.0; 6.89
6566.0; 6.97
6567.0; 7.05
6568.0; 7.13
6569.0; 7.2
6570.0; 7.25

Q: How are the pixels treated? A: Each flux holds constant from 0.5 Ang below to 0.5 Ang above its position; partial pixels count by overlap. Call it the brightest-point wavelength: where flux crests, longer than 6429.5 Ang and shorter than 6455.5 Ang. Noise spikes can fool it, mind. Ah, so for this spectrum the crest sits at 6451.0 Ang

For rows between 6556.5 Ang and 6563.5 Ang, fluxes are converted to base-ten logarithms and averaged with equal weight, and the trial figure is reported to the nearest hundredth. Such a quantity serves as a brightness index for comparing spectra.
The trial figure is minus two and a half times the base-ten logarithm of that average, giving 0.21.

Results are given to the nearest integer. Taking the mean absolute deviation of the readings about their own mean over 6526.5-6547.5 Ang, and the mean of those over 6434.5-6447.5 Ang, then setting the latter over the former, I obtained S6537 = 82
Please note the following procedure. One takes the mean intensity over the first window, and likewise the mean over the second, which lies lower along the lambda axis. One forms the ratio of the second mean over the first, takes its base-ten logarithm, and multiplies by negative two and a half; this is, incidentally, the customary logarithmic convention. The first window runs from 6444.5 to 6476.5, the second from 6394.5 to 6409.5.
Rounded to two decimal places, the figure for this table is 0.01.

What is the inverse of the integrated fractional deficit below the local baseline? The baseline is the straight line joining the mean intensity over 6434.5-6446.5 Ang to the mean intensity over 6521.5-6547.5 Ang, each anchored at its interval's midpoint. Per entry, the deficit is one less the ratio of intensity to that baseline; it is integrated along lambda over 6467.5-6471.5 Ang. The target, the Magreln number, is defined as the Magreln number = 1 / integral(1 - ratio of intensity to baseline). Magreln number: 5.4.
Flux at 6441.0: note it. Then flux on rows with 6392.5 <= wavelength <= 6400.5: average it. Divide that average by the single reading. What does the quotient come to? 0.98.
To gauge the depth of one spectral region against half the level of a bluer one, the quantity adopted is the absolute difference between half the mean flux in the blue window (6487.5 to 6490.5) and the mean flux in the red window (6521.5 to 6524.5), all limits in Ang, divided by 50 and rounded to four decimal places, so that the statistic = 0.0765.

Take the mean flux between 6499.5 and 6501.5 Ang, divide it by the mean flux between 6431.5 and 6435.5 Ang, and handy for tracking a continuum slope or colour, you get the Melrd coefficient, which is 1.06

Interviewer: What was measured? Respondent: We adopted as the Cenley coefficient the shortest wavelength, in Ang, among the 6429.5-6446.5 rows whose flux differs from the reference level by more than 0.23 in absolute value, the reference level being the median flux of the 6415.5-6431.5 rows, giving 6441.0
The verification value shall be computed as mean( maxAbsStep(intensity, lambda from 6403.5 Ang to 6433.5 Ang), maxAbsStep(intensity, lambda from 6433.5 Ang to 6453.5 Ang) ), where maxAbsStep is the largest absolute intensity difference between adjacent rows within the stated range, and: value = 0.055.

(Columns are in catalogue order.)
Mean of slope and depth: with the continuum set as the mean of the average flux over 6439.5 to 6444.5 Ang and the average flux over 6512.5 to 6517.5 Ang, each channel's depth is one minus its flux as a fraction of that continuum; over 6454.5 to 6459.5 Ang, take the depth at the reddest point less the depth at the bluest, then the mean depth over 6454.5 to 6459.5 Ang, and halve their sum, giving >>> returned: -0.006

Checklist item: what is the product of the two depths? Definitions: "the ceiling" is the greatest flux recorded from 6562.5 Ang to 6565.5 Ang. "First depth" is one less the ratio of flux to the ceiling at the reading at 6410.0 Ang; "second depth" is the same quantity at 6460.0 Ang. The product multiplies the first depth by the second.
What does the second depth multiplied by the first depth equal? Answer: 0.0031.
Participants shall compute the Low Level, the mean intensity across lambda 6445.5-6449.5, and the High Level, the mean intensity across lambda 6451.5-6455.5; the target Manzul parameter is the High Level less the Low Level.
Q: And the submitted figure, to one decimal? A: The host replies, 0.0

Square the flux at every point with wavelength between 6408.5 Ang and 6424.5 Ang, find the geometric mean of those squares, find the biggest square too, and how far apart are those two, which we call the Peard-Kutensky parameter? 0.9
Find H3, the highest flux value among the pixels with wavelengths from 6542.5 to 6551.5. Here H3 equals 7.44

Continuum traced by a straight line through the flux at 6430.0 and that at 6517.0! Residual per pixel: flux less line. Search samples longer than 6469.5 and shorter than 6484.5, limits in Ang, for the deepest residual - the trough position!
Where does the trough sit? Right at 6471.0 Ang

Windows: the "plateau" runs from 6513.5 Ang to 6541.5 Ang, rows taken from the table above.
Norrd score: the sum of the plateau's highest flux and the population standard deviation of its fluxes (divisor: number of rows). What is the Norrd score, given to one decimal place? 7.6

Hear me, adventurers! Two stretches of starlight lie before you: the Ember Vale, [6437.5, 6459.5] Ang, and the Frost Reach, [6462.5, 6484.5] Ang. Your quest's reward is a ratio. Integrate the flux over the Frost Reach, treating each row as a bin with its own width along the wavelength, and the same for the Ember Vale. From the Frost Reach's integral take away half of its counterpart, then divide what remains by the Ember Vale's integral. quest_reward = 0.459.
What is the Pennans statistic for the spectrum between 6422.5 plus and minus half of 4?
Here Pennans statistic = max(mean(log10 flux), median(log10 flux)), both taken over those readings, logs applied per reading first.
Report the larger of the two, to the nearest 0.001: 0.850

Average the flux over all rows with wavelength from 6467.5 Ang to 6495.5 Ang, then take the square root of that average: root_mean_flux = 2.68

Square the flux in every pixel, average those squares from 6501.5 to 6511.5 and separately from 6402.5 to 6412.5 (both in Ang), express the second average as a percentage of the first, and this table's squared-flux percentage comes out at 104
